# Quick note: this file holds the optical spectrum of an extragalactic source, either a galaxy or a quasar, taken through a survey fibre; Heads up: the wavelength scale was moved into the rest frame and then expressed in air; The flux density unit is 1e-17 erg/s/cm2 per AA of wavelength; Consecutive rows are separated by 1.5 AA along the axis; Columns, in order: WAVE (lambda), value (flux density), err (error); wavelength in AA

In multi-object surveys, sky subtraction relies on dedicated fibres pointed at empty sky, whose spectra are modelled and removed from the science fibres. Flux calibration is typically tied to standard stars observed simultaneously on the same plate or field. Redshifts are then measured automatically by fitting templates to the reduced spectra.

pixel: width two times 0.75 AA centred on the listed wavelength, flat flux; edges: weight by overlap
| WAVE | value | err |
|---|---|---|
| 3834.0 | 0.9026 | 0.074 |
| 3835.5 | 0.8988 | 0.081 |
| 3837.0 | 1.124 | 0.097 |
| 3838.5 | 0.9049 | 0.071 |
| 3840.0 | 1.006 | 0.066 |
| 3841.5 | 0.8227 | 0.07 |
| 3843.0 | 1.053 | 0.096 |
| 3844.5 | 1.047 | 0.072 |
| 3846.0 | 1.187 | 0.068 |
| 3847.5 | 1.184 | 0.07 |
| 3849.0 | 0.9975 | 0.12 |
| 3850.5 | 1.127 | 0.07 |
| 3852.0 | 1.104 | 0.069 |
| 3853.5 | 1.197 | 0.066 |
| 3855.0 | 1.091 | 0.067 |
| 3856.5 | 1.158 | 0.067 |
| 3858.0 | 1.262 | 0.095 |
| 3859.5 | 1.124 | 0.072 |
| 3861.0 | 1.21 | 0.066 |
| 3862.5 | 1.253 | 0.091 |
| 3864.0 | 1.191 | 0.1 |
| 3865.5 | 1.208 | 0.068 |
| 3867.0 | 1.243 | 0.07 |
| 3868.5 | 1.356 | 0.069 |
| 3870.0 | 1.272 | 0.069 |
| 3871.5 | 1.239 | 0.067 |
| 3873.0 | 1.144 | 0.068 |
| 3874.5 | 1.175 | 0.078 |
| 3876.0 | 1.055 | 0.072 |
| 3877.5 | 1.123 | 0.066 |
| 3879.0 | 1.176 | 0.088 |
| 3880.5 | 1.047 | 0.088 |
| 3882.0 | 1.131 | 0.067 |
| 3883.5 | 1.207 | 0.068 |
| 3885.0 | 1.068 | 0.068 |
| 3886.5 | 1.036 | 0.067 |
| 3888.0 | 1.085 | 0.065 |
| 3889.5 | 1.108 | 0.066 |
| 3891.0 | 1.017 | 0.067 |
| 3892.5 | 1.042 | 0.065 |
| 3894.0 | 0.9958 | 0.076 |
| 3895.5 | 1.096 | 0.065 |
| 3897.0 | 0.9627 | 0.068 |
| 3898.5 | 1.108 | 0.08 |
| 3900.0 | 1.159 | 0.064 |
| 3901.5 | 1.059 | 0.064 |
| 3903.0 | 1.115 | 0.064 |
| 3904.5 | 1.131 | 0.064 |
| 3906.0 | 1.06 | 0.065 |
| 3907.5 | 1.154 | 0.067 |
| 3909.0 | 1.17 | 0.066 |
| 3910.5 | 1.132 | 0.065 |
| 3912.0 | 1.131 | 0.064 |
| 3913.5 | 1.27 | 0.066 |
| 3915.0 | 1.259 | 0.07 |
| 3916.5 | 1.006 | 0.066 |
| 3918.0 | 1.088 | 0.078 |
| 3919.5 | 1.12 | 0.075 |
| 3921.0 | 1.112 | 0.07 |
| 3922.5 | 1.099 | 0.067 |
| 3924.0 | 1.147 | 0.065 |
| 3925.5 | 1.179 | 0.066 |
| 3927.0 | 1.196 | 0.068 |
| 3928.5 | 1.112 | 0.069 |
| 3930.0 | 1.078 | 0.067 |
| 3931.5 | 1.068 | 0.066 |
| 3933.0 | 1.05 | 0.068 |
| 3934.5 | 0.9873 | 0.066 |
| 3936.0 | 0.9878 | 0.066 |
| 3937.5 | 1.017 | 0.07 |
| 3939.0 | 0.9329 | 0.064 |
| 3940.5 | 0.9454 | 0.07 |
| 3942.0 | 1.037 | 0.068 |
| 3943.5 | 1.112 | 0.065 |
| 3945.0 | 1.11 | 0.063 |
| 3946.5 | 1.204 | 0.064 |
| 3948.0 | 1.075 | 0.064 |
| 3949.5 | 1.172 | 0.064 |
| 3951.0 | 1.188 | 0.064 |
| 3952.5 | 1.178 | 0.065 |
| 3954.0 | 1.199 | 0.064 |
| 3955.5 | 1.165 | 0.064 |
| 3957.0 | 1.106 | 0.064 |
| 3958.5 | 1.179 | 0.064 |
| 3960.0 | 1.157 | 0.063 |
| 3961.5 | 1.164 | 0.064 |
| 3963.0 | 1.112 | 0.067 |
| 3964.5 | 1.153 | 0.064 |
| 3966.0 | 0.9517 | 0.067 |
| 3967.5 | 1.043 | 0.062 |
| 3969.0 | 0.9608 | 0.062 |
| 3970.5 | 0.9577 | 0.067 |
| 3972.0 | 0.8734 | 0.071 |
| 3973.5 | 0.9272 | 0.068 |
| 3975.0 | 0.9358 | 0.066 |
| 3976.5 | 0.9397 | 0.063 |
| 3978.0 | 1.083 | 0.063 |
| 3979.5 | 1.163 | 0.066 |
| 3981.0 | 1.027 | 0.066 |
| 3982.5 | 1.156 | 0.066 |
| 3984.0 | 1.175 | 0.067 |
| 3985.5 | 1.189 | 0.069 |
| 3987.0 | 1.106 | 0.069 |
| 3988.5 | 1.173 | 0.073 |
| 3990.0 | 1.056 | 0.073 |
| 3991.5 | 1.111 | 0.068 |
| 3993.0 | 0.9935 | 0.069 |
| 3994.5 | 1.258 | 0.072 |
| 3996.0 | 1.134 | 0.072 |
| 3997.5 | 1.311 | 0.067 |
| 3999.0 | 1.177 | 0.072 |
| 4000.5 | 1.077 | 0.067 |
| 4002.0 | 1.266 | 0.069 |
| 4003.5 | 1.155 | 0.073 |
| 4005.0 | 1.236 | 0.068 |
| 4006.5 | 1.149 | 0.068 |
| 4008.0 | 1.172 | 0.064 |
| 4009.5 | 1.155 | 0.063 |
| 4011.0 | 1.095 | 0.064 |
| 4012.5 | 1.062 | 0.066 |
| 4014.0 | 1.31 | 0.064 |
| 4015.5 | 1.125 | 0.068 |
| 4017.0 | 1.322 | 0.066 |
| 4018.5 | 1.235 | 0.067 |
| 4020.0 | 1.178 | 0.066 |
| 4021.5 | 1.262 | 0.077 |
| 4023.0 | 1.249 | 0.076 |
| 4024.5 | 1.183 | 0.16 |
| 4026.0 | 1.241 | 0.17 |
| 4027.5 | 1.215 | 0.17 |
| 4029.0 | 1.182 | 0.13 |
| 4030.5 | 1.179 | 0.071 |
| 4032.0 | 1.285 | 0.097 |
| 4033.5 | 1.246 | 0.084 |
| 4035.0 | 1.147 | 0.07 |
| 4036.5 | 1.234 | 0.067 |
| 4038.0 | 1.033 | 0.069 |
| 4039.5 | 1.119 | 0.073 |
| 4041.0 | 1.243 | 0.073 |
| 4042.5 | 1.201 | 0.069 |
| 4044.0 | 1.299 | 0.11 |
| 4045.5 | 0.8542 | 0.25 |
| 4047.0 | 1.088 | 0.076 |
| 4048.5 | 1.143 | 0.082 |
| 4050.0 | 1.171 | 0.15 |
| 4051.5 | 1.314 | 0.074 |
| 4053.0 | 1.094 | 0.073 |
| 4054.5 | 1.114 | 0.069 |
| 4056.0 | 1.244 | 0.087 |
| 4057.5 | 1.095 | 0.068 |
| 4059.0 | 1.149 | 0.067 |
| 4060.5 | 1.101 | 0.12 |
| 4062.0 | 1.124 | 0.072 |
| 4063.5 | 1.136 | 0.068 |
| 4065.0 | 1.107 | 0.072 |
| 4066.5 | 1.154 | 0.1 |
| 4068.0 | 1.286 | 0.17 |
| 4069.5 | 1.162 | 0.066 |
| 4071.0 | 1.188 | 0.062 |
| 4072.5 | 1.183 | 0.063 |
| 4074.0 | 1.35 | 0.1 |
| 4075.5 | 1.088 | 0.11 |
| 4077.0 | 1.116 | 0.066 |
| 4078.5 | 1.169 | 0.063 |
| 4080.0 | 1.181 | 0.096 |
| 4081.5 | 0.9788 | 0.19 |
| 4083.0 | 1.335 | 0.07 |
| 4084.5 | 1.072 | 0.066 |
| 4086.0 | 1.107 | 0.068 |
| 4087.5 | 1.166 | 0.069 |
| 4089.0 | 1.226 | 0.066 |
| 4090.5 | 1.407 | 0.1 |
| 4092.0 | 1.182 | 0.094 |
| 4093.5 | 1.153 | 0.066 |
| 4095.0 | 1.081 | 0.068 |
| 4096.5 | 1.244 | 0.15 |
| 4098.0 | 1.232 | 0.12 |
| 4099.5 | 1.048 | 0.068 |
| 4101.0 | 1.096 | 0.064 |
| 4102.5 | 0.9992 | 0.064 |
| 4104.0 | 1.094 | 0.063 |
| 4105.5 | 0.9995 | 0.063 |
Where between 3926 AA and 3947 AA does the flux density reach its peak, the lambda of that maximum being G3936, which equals 3946.5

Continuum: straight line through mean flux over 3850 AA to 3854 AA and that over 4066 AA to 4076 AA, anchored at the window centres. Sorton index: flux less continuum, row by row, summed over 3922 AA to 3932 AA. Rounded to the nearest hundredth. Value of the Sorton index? -0.26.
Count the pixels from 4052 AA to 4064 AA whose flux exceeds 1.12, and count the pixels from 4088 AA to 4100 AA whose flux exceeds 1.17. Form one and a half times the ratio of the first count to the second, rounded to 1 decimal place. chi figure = 1.2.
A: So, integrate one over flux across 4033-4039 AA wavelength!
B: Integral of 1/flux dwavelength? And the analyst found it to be 5.2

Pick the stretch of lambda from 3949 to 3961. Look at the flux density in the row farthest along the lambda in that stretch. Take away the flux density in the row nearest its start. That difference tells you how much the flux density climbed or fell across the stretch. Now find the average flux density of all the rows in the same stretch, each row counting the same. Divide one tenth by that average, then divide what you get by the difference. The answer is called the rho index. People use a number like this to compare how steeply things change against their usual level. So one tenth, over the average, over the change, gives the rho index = -5.7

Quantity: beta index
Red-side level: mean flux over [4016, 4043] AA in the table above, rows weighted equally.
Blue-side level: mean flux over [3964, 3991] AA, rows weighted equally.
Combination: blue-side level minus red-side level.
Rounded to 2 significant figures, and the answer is -0.16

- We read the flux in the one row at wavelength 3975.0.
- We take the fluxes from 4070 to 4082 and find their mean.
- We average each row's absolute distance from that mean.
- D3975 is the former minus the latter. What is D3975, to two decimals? 0.86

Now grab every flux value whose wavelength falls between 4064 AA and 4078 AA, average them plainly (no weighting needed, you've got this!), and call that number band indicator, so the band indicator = 1.18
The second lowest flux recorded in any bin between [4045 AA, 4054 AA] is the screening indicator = 1.088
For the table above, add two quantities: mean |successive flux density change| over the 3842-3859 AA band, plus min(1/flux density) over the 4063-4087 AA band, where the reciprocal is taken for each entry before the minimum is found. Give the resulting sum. 0.83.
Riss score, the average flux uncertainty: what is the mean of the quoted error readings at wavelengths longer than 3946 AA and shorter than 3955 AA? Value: 0.064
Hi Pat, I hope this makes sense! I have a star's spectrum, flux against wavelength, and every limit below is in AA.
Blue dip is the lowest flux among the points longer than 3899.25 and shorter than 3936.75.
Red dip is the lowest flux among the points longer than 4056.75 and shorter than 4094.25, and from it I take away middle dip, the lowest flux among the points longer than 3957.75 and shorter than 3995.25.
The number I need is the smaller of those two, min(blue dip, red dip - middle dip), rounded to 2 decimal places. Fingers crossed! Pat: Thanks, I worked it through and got 0.11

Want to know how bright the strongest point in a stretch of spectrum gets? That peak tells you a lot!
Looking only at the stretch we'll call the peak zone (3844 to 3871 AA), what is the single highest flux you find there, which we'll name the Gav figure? 1.356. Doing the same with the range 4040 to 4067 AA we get 1.314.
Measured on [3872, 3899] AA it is 1.207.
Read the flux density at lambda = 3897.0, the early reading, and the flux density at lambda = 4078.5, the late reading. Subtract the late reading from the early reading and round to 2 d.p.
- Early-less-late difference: -0.21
